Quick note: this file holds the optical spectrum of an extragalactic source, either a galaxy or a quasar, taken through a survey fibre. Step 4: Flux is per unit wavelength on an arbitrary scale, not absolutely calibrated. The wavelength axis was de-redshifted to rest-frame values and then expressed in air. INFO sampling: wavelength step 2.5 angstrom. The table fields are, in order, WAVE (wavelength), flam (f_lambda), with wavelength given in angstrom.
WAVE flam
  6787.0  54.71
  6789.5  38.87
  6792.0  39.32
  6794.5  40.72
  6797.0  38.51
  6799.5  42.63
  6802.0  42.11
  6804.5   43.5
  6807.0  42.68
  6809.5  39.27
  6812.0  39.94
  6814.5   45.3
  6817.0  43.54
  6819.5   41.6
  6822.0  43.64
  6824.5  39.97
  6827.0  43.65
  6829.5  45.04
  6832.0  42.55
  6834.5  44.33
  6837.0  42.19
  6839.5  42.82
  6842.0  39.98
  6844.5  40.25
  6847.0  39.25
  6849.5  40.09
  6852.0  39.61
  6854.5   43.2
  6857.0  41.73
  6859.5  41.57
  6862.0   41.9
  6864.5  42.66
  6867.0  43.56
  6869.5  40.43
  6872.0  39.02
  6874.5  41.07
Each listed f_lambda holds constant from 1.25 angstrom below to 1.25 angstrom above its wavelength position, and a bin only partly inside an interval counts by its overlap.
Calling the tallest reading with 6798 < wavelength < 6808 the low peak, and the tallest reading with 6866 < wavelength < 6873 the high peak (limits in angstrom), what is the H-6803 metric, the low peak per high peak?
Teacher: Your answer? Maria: 1.00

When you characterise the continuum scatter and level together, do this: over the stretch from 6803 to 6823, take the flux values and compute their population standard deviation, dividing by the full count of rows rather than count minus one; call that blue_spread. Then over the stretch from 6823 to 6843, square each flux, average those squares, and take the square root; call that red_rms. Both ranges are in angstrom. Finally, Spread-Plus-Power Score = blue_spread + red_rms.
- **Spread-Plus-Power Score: 44.5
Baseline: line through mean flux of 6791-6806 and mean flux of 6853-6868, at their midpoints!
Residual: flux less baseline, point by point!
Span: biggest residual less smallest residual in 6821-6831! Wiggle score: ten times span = 50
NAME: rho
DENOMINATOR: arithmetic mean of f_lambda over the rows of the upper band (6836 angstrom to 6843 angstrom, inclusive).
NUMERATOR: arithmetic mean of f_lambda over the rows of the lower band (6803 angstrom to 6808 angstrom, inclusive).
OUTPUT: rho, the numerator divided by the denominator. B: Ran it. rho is 1.03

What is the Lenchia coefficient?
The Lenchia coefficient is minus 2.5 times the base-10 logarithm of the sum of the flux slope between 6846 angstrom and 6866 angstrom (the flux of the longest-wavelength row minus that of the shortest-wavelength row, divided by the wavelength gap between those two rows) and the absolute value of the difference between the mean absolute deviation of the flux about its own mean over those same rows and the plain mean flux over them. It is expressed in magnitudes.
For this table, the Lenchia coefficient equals -4.01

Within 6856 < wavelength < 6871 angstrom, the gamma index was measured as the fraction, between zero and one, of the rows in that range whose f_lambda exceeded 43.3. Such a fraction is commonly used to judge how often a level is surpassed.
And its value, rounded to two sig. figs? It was 0.17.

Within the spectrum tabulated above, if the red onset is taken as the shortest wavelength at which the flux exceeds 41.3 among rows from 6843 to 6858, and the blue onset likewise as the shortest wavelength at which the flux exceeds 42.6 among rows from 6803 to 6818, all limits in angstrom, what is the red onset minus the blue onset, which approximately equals 50.0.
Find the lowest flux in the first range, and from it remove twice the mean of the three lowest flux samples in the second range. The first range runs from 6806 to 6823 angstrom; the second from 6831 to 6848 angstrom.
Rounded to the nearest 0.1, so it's -40.4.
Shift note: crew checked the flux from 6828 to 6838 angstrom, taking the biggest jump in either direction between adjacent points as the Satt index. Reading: 2.5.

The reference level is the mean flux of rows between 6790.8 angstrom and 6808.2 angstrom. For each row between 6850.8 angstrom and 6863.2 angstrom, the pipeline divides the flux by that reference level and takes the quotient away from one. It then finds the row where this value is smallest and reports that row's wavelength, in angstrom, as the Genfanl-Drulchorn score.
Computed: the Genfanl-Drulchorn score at 6854.5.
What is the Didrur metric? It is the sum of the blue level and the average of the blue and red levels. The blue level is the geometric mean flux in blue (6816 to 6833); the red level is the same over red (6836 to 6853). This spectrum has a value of 84.5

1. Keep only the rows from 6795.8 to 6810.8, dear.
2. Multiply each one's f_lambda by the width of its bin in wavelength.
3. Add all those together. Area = 622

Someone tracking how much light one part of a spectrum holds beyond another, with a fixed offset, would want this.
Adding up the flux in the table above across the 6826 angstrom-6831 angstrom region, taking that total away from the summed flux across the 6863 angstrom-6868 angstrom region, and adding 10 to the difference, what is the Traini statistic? 8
